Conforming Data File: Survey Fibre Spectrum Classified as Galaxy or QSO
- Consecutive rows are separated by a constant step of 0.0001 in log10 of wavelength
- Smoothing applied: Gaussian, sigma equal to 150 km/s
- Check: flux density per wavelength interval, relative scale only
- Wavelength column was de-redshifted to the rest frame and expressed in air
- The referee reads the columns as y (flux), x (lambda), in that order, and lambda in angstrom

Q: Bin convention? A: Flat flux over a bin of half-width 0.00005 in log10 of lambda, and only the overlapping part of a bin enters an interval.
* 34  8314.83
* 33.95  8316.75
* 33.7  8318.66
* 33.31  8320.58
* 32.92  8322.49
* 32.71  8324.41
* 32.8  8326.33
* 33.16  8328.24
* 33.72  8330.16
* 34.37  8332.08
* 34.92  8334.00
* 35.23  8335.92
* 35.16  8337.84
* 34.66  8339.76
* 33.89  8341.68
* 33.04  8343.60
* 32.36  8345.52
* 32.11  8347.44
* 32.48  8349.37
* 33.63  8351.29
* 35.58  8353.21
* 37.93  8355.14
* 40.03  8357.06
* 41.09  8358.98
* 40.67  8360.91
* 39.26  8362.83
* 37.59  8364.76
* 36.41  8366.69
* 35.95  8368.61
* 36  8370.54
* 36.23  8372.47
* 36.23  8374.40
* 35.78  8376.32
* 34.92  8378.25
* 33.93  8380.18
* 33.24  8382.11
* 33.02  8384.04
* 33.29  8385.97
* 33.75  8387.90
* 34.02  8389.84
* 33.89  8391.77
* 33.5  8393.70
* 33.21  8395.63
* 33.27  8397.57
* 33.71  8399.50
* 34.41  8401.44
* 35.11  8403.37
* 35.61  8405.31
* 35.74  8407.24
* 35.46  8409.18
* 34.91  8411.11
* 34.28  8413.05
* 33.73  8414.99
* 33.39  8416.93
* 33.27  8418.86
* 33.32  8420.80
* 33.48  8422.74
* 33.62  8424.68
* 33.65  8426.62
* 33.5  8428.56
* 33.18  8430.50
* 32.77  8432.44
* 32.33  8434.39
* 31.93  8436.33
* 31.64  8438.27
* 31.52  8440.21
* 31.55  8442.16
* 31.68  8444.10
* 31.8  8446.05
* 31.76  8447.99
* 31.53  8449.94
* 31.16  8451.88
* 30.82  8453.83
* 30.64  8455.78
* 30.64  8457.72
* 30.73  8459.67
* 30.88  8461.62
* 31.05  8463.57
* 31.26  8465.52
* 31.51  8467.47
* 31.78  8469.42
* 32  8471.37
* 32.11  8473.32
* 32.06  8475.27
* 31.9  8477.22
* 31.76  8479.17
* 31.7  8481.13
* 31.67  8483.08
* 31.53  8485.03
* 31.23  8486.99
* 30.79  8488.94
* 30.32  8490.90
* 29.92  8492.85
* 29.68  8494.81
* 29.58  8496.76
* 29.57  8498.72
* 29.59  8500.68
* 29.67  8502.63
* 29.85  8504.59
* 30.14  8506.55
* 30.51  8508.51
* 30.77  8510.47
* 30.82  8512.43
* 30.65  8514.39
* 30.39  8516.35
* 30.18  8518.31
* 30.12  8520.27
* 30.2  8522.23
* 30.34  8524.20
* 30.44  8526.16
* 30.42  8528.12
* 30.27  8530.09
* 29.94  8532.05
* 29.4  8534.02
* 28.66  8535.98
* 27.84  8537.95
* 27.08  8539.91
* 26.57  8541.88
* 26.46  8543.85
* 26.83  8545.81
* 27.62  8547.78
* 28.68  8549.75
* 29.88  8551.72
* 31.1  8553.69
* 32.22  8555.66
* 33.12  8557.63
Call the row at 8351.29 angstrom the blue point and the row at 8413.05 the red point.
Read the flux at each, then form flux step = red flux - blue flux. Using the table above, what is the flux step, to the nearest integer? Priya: 1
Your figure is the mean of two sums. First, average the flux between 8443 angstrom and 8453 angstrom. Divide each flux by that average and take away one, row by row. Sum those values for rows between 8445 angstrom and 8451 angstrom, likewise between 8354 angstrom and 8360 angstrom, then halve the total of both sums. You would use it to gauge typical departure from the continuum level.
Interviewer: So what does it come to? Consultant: 0.39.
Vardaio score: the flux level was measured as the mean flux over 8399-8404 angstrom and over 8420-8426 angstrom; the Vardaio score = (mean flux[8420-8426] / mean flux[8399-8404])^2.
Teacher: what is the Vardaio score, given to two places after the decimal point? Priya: 0.95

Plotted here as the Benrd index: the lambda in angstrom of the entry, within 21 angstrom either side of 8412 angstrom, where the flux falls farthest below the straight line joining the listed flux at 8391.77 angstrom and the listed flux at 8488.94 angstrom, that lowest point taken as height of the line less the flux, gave 8395.63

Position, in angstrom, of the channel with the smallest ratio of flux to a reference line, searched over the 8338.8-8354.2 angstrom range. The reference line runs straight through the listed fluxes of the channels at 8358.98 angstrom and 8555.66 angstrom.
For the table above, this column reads 8347.44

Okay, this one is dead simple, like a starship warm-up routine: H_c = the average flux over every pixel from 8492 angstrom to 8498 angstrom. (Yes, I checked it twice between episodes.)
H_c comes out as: 29.7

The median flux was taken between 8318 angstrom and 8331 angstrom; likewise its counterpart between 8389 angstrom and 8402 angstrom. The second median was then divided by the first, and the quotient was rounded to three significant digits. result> 1.02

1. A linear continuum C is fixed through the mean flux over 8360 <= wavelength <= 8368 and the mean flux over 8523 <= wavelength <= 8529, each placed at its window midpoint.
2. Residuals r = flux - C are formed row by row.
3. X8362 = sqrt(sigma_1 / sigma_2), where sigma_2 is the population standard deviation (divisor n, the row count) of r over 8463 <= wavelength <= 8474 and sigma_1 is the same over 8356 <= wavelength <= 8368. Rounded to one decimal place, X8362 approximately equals 1.7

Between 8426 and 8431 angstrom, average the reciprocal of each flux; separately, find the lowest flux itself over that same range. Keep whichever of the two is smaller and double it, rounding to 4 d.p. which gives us 0.0598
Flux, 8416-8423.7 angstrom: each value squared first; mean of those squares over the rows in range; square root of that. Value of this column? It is 33.4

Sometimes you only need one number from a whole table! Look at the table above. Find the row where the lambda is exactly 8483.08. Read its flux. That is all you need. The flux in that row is 31.67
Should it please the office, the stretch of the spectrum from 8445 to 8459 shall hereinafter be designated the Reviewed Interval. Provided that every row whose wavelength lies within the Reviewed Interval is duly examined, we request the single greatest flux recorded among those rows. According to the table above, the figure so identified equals 31.8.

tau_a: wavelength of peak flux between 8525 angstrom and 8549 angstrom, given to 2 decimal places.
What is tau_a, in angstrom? 8526.16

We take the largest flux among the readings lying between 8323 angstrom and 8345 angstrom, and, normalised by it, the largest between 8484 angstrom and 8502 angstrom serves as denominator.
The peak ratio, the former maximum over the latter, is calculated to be 1.12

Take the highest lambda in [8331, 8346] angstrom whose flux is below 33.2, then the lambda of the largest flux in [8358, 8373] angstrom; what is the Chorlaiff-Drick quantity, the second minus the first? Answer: 13.5 angstrom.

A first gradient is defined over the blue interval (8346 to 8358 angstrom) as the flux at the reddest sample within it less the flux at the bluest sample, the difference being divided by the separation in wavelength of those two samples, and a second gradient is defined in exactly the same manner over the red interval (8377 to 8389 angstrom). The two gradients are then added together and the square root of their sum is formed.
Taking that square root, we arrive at 0.84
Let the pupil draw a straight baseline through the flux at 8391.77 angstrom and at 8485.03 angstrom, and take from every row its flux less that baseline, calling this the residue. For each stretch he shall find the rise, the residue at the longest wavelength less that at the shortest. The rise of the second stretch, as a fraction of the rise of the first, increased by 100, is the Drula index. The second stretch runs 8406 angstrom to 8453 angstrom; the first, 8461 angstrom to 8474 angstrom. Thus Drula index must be 98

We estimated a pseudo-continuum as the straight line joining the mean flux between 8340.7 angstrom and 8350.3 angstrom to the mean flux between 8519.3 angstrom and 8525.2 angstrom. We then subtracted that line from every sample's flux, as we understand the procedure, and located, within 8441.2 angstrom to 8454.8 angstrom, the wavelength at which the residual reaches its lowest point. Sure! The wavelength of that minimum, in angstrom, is 8453.83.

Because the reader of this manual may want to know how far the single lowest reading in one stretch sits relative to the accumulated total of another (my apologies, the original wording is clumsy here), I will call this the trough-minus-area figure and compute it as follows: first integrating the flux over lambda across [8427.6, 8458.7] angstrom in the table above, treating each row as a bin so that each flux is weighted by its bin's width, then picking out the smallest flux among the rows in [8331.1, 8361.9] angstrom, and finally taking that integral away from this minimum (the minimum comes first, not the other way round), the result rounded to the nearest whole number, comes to -956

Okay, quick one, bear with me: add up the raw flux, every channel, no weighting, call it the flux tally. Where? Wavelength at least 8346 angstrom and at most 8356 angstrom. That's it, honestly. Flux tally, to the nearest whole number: 172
